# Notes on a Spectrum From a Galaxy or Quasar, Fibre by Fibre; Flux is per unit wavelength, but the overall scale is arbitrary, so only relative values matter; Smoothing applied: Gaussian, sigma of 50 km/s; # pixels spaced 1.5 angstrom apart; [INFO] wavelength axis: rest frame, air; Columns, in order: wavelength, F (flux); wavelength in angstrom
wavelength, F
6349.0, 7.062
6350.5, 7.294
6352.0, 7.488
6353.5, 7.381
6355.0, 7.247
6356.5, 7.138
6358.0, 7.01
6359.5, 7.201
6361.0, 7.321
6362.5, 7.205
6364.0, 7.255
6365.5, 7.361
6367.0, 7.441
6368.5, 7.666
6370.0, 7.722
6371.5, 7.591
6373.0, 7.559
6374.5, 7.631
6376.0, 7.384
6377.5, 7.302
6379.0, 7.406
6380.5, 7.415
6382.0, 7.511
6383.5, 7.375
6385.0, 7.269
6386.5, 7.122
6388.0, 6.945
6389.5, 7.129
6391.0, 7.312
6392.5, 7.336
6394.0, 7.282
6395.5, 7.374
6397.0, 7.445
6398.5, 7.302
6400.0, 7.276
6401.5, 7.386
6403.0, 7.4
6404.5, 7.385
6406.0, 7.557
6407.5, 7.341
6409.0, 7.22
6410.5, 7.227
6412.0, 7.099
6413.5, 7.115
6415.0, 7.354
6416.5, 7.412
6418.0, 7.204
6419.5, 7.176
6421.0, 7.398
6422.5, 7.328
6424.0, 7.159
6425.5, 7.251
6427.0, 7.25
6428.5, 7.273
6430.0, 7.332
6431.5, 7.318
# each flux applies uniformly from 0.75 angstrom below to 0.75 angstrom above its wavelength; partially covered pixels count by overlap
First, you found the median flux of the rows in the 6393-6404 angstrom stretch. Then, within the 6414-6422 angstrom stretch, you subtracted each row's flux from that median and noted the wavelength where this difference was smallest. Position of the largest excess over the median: 6416.5 angstrom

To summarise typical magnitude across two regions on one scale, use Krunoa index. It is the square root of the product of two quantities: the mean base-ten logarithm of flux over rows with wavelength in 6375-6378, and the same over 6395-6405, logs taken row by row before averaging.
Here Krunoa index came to 0.867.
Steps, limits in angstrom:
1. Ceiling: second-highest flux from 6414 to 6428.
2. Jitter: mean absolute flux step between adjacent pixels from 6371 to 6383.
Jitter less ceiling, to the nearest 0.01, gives -7.31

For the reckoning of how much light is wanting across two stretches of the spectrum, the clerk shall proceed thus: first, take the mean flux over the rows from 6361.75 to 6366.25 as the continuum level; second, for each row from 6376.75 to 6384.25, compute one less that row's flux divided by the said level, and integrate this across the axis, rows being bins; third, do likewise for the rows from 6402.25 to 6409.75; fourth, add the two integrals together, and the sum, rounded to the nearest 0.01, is -0.24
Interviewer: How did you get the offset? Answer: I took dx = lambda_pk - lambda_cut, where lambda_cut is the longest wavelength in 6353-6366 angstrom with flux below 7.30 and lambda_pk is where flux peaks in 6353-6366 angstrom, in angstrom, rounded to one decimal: -10.5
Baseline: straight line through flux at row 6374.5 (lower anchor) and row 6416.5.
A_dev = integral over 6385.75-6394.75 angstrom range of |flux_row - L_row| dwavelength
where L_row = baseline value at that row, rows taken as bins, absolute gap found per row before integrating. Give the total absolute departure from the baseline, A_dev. 3.3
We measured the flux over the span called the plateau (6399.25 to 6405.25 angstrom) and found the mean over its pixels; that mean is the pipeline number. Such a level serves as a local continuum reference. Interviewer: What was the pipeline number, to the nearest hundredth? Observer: 7.36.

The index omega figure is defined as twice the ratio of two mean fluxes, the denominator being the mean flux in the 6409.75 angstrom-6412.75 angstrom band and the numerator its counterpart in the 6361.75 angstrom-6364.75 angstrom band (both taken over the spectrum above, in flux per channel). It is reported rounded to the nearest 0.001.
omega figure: 2.019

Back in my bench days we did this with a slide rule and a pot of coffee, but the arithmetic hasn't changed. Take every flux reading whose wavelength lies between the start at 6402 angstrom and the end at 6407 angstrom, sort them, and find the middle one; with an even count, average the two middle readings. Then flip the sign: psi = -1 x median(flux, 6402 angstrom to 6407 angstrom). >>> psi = -7.40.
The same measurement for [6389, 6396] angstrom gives -7.31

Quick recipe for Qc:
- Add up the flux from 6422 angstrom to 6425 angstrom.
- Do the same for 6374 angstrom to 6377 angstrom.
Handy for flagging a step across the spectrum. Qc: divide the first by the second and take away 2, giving -1.04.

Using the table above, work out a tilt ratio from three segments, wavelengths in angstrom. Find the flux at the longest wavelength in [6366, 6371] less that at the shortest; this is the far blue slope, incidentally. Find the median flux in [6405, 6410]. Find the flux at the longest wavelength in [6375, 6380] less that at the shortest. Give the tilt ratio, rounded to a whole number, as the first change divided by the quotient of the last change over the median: 94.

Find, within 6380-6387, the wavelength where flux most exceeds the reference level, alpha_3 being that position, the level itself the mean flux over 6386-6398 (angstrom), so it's 6382.0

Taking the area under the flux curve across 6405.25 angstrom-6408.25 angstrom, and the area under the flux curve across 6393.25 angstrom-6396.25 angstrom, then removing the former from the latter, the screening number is -0.36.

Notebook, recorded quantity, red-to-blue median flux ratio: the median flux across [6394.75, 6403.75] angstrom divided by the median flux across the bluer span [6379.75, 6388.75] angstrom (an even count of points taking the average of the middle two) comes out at 1.01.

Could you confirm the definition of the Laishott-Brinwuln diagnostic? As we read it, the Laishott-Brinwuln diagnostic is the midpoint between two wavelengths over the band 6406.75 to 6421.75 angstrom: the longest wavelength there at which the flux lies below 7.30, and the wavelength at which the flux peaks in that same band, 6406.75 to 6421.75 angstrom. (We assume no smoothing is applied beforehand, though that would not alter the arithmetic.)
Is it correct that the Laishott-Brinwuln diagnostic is 6418.0 angstrom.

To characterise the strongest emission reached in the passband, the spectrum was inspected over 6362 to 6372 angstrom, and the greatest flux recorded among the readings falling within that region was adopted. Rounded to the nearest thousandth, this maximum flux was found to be 7.722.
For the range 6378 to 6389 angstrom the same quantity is 7.511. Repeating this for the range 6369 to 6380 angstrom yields 7.722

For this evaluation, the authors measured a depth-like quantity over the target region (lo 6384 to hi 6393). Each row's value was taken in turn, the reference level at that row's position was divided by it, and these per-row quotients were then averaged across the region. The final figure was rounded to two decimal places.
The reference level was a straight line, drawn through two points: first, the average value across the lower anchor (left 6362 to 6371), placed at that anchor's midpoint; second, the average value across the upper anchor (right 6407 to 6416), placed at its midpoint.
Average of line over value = 1.02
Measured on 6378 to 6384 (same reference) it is 0.99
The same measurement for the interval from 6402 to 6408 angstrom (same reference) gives 0.98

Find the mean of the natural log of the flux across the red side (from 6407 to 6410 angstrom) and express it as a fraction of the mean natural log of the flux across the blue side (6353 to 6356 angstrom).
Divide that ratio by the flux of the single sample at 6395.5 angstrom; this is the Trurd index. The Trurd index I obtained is 0.135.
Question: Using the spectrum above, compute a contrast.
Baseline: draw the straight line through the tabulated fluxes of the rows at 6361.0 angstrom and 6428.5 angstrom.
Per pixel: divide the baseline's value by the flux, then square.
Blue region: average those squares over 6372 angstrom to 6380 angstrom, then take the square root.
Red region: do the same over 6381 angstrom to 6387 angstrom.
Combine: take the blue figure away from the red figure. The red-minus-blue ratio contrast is 0.018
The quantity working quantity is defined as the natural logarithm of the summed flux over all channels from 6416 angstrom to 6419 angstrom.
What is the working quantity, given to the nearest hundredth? 2.68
